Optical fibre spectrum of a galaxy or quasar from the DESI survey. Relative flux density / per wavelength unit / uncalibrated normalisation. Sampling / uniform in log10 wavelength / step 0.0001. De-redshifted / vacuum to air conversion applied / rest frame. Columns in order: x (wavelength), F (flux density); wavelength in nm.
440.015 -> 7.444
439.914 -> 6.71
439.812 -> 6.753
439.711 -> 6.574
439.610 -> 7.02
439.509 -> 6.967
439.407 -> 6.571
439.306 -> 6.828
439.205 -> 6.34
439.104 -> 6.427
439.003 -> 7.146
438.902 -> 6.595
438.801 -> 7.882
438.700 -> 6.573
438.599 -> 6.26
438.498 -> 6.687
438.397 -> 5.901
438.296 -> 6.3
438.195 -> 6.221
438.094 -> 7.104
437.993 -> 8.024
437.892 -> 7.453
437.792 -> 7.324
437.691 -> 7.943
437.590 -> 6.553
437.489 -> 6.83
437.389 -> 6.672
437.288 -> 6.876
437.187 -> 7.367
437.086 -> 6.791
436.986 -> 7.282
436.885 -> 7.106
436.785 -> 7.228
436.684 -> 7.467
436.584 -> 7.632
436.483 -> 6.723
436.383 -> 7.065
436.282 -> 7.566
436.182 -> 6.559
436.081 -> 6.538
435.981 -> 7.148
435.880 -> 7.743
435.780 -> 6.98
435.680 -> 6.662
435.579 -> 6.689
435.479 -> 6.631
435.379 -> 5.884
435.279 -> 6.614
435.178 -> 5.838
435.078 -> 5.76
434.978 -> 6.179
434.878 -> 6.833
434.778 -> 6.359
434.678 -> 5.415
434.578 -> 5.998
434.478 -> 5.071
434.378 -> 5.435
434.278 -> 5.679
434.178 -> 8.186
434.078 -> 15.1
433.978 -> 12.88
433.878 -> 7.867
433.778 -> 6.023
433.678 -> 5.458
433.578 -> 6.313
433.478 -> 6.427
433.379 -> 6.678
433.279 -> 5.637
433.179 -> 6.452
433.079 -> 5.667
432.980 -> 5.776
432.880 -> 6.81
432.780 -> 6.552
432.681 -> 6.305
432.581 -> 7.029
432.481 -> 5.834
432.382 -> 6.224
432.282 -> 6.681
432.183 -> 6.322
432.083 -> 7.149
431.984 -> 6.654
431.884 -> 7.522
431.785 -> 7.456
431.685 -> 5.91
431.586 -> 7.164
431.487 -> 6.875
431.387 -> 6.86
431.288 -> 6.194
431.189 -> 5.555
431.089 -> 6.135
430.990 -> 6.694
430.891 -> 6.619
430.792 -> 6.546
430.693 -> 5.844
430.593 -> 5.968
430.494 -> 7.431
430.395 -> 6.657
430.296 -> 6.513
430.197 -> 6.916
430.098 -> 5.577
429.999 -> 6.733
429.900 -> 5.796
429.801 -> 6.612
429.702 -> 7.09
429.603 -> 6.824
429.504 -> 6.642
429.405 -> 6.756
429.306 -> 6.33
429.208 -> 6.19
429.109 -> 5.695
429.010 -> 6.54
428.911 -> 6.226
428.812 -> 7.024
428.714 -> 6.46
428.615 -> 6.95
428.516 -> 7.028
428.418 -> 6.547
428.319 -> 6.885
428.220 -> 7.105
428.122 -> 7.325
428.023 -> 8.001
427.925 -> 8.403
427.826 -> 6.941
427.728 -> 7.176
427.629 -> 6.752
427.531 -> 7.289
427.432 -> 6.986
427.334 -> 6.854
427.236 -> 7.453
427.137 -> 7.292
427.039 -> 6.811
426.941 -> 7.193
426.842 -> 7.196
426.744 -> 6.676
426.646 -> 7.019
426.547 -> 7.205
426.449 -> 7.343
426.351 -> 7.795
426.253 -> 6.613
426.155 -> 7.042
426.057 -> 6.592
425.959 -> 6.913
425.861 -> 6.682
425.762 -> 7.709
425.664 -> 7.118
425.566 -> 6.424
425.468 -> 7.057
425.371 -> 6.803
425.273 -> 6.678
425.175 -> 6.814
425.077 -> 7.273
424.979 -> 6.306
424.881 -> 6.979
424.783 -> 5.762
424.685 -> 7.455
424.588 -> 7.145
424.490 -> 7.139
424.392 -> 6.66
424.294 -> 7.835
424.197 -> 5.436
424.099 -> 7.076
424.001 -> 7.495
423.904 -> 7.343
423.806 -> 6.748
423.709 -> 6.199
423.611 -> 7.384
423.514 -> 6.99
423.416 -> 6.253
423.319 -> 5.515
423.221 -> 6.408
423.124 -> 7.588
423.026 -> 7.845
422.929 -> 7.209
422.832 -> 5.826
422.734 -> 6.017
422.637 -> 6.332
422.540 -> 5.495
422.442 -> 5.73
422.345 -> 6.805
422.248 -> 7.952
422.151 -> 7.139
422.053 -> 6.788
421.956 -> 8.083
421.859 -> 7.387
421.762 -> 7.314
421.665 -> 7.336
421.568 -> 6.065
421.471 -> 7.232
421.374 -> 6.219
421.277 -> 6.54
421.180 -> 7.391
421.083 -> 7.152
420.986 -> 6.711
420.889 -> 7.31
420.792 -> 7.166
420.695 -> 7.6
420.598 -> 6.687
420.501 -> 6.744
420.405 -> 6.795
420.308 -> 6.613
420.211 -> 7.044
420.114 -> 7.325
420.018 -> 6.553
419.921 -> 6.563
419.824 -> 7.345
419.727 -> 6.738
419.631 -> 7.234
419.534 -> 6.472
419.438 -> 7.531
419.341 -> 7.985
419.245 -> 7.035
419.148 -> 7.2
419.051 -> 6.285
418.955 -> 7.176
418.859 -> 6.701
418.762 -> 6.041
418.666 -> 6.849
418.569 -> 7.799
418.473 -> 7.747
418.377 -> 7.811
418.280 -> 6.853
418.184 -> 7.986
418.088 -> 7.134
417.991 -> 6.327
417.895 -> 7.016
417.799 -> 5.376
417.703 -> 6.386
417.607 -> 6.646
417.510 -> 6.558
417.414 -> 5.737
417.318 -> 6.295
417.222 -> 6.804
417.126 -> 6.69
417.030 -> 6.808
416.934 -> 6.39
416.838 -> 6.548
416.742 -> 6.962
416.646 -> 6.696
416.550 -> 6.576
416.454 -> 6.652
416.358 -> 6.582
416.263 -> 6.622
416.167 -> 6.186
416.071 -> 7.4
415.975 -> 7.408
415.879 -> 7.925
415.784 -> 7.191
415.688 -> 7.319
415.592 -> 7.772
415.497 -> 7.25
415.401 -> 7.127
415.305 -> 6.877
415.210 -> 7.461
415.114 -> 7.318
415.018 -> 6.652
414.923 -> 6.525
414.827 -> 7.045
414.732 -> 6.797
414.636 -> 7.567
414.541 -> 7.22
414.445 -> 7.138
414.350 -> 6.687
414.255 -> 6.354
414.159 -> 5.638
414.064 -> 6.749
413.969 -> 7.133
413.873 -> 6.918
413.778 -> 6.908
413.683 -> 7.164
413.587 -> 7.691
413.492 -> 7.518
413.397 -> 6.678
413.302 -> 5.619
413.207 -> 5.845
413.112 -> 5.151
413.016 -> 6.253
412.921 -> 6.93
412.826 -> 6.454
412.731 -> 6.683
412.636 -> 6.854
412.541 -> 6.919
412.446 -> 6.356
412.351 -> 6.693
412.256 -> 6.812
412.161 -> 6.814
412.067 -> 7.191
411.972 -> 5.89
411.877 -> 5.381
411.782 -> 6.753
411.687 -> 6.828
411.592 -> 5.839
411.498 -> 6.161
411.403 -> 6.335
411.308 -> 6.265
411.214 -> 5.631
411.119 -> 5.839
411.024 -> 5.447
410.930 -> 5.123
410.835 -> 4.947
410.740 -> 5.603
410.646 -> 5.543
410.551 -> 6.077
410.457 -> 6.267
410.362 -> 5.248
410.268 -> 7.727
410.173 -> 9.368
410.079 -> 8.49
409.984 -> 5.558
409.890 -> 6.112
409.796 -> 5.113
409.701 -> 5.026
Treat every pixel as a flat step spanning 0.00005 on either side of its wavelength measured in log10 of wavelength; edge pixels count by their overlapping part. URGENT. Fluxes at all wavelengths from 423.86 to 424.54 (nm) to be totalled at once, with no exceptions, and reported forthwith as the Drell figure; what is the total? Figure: 49.0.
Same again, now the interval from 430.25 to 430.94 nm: 45.6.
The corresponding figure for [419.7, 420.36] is 48.2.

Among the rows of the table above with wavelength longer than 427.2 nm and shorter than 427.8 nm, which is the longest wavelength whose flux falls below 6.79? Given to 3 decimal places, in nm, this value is 427.629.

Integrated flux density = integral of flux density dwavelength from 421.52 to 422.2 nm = 4.9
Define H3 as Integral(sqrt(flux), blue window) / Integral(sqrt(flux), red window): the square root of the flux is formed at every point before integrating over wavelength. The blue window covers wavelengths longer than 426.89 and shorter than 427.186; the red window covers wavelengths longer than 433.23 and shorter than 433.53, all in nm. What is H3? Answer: 1.05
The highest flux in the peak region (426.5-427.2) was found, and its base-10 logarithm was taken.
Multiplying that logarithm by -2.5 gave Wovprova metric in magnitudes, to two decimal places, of -2.16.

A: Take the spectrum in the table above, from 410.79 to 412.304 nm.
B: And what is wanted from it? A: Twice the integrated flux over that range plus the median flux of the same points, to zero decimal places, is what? 24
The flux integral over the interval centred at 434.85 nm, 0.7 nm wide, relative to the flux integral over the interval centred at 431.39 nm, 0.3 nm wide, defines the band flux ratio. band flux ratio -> 2.1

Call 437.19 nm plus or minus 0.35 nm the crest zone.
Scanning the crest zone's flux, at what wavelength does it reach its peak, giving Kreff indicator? 437.187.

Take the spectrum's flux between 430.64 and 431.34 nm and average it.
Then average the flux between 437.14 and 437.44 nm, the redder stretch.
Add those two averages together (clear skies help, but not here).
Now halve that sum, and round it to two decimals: 6.60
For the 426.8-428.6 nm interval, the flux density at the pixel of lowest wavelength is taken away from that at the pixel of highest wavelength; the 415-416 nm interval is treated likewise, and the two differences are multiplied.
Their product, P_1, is -0.13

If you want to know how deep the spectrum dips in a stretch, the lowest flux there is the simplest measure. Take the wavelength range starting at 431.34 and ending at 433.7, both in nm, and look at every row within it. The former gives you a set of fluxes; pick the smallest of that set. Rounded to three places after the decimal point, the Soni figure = 5.458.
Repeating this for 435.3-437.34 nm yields 5.884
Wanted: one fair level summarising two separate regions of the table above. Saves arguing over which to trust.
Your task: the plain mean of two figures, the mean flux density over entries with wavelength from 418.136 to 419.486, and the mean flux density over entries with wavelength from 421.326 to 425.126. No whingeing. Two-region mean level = 7.0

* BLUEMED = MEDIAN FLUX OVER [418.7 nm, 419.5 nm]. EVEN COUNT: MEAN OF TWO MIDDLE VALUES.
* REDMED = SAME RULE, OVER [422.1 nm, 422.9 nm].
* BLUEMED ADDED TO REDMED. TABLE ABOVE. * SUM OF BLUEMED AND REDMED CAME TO 13.3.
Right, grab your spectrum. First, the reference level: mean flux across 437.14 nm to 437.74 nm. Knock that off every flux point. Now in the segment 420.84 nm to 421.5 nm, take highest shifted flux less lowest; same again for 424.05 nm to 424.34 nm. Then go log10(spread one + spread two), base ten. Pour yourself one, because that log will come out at 0.55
